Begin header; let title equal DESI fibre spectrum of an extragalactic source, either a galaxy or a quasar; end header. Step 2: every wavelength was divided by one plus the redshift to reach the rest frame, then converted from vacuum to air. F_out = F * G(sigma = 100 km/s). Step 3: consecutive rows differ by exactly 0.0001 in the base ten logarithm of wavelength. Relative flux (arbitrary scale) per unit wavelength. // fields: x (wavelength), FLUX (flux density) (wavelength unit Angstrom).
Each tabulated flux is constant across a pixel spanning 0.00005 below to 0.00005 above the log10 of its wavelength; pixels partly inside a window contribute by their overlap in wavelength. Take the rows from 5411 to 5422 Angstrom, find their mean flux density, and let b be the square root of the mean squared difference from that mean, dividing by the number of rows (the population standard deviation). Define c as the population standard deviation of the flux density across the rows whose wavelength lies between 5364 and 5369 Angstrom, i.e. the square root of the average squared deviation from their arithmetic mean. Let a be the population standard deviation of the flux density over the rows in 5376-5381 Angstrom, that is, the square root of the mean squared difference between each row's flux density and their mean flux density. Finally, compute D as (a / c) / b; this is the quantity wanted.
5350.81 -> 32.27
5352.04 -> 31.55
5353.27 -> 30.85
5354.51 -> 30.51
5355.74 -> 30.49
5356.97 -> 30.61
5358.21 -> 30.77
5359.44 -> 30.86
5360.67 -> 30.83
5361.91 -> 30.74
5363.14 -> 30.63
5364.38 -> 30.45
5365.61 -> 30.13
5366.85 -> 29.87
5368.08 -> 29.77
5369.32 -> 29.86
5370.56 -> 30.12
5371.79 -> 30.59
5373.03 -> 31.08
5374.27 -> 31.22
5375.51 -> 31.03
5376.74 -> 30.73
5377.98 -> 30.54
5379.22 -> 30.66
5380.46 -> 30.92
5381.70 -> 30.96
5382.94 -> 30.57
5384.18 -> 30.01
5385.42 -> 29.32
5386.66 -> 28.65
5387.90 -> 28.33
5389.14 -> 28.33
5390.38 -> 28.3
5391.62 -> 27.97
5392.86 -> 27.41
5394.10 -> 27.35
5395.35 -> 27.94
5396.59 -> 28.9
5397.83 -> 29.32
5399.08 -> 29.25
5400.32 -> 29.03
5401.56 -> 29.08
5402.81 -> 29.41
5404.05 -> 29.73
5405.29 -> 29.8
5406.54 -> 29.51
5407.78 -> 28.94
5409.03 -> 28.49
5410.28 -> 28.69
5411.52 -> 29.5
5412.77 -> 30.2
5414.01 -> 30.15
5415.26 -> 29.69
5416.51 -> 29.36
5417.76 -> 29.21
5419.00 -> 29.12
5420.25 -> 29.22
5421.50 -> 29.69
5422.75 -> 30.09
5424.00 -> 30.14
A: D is 1.4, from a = 0.14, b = 0.38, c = 0.26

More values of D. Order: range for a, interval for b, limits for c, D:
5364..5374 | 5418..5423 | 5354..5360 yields 7.4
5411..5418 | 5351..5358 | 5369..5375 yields 1.8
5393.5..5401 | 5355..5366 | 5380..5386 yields 5.4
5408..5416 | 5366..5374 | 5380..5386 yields 2.3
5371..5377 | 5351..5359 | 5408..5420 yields 1.2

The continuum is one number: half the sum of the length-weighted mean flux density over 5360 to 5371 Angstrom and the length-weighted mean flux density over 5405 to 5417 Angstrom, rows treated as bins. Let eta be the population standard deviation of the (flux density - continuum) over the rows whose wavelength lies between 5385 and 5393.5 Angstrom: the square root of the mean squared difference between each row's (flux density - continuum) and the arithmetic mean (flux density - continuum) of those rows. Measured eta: 0.54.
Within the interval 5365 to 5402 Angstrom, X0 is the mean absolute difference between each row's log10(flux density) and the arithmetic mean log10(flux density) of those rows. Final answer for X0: 0.0146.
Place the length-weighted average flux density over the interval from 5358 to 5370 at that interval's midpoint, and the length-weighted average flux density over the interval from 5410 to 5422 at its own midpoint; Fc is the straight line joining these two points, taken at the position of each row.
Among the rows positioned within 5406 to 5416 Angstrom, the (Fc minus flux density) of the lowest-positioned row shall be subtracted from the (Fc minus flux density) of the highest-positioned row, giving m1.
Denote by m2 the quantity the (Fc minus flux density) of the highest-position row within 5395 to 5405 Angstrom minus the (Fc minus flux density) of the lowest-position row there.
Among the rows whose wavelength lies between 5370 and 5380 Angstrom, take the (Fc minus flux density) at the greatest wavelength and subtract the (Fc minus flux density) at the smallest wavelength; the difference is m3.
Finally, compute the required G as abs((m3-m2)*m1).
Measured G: 0.4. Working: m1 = -0.3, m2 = -1.9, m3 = -0.7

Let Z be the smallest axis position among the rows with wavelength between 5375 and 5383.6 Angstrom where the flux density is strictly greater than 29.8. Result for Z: 5375.51 Angstrom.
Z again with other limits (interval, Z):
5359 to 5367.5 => 5359.44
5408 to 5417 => 5412.77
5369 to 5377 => 5369.32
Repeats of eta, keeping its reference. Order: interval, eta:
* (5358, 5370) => 0.42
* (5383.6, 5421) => 0.73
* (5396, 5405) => 0.26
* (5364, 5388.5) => 0.76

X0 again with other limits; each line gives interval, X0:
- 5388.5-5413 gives 0.0097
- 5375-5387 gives 0.0088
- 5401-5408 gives 0.0040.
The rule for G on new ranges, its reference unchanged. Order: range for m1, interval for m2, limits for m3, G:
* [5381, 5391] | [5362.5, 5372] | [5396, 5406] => 2.4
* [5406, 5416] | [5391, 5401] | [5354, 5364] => 0.3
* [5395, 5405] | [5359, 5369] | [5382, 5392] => 2.9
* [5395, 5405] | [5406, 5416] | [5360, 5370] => 2.2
